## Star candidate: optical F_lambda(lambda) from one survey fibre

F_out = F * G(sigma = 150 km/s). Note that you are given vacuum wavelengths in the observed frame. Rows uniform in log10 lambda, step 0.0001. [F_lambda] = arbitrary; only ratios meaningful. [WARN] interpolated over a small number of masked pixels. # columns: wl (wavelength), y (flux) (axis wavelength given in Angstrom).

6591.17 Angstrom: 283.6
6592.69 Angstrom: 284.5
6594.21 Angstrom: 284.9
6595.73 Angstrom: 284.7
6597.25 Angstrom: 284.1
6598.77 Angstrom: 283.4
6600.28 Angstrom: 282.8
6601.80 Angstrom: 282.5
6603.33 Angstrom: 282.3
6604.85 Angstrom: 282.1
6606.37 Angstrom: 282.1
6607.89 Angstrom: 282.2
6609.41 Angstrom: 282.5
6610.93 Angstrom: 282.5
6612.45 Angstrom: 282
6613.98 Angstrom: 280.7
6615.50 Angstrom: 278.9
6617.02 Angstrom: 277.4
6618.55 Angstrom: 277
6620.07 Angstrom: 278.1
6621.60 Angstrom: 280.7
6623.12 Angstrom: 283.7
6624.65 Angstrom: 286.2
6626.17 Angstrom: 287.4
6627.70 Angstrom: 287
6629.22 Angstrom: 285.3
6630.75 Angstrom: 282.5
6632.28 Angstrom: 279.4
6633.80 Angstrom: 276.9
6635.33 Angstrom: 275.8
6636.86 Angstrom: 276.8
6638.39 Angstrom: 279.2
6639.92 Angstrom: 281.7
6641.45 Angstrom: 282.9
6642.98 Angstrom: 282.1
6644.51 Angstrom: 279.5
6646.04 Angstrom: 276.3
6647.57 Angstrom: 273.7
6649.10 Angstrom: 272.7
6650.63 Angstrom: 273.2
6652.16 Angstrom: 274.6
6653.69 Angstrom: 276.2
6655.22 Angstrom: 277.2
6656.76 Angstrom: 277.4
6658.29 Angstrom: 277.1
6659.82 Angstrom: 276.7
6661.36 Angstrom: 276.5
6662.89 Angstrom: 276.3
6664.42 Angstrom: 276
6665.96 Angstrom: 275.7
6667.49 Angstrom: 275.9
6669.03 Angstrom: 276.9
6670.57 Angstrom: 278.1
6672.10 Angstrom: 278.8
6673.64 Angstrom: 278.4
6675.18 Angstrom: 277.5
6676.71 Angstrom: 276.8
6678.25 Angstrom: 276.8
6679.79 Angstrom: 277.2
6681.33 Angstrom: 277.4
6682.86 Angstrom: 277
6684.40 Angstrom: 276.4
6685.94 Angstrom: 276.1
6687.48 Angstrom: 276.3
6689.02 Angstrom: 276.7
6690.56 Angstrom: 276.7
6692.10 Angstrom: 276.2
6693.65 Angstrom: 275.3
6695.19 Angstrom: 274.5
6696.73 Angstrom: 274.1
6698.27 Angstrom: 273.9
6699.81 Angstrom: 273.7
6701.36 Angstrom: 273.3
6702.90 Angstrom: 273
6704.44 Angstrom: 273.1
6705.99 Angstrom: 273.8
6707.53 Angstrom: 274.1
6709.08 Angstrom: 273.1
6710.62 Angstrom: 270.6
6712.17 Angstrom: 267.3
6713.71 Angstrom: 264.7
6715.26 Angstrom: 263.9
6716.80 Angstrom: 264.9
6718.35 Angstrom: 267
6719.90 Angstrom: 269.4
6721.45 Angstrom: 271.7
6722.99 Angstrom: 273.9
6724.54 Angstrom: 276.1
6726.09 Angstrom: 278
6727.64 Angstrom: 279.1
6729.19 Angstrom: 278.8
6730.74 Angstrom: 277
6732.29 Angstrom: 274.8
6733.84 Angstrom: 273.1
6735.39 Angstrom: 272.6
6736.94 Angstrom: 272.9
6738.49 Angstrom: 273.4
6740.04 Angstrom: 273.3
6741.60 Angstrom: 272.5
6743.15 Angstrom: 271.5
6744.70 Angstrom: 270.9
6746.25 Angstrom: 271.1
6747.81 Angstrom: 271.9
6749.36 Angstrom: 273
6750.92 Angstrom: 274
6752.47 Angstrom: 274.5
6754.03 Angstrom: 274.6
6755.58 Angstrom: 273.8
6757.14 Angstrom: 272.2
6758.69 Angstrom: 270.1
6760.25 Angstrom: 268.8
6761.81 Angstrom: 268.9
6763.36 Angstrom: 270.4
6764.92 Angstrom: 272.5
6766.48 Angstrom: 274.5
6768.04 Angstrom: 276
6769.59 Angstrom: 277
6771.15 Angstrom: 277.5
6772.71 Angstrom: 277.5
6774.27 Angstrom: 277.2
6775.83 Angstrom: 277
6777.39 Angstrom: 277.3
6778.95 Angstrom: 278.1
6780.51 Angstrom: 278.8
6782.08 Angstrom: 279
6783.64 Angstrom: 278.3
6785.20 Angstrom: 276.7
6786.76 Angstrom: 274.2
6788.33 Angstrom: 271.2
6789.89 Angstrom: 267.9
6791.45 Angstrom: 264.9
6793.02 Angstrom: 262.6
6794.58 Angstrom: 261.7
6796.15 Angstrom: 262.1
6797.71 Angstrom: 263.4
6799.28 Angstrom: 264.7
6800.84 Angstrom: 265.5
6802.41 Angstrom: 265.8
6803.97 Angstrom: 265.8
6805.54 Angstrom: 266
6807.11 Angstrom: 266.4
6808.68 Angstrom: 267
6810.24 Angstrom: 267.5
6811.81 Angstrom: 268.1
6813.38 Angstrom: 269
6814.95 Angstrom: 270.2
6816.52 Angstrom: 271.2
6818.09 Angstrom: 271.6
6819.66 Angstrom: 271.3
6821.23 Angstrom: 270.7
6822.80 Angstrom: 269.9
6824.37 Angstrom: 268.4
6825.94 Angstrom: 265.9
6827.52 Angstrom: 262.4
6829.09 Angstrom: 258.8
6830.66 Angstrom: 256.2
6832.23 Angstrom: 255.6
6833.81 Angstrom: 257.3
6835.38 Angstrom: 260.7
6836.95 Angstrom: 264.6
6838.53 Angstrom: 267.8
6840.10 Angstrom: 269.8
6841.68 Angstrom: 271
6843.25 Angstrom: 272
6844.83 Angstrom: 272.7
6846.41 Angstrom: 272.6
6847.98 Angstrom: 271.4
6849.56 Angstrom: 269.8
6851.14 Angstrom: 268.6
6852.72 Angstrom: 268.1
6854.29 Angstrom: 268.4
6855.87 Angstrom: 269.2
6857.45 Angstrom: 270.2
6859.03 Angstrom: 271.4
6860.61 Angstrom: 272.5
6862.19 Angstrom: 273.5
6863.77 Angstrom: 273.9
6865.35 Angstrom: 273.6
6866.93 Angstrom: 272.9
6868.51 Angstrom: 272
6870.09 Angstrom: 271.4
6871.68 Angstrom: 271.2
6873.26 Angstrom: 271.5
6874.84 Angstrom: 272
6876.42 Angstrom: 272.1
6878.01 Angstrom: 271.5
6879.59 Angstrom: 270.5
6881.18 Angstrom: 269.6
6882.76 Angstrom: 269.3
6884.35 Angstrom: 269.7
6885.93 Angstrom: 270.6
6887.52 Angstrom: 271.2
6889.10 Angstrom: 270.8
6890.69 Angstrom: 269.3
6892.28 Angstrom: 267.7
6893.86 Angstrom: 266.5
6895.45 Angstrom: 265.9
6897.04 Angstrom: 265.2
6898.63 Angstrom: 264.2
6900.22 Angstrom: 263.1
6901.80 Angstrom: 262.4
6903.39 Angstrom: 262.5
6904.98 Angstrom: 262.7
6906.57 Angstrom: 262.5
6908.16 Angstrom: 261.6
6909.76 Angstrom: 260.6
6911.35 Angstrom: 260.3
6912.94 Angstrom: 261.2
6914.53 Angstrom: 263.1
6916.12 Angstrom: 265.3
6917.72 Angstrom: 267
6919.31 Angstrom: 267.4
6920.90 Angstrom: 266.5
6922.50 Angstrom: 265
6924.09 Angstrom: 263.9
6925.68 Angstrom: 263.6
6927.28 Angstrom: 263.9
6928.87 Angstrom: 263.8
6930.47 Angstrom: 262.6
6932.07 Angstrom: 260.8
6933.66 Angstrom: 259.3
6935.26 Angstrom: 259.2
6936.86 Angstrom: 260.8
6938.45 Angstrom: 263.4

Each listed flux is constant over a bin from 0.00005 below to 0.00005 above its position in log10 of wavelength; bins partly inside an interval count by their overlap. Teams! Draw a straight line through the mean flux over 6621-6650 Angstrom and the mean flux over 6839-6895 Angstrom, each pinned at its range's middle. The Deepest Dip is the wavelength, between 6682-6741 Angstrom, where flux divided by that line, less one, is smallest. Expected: 6715.26 Angstrom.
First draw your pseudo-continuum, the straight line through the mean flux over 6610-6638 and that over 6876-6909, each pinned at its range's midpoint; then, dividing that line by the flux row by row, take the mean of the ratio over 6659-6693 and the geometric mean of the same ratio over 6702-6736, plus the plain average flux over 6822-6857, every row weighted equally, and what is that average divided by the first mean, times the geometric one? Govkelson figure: 269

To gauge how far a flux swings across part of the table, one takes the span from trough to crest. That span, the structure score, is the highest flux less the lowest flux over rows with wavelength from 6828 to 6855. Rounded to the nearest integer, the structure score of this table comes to 17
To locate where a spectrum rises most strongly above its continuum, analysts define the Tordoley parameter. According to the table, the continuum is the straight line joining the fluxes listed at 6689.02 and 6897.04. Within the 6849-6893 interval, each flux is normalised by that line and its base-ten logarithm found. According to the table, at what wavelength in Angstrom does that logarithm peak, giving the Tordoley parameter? 6863.77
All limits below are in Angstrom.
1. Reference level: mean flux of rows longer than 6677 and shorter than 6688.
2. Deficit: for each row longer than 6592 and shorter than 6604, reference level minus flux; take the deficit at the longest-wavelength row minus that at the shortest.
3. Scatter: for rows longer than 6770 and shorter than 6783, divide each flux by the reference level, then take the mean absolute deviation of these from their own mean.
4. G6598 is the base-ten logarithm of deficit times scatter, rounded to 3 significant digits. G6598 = -2.30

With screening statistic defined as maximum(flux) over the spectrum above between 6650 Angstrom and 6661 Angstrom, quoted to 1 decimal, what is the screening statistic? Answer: 277.4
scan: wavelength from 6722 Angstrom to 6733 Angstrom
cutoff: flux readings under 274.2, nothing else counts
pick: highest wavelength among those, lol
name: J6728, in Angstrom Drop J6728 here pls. 6722.99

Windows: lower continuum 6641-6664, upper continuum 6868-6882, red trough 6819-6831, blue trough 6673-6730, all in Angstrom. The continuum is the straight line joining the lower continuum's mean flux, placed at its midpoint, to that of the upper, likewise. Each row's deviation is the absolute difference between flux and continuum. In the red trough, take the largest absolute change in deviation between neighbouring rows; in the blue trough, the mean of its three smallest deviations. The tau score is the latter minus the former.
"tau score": -3.3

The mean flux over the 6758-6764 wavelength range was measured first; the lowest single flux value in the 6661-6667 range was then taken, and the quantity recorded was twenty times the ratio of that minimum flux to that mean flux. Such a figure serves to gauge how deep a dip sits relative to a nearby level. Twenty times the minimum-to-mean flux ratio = 20.5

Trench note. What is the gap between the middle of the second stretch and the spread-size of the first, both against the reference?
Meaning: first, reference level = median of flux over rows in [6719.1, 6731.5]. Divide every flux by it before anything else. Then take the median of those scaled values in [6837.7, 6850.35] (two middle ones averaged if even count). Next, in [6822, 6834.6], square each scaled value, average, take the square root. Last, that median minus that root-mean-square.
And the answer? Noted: 0.034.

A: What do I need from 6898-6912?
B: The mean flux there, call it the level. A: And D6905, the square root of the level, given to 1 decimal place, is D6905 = 16.2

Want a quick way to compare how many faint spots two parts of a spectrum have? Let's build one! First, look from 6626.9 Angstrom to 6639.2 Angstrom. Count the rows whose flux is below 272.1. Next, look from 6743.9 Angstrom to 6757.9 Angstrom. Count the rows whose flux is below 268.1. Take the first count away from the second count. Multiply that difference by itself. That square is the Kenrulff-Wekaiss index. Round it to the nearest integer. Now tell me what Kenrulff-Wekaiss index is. 0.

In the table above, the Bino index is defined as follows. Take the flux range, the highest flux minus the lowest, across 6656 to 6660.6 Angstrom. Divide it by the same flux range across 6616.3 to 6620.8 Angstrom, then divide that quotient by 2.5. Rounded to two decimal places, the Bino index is 0.25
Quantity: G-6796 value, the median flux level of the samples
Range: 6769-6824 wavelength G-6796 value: 270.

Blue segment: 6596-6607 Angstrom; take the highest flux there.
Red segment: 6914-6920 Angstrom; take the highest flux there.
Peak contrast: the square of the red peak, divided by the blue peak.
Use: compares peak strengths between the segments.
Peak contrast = 252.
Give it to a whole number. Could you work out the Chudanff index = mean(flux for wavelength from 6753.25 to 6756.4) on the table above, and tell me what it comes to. 274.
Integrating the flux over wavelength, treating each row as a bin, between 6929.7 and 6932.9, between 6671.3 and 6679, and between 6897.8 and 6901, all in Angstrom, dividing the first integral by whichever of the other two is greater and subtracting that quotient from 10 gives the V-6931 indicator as 9.6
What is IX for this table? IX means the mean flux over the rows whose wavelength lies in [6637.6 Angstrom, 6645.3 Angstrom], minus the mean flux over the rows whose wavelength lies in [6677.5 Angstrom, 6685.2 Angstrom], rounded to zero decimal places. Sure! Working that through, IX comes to 4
